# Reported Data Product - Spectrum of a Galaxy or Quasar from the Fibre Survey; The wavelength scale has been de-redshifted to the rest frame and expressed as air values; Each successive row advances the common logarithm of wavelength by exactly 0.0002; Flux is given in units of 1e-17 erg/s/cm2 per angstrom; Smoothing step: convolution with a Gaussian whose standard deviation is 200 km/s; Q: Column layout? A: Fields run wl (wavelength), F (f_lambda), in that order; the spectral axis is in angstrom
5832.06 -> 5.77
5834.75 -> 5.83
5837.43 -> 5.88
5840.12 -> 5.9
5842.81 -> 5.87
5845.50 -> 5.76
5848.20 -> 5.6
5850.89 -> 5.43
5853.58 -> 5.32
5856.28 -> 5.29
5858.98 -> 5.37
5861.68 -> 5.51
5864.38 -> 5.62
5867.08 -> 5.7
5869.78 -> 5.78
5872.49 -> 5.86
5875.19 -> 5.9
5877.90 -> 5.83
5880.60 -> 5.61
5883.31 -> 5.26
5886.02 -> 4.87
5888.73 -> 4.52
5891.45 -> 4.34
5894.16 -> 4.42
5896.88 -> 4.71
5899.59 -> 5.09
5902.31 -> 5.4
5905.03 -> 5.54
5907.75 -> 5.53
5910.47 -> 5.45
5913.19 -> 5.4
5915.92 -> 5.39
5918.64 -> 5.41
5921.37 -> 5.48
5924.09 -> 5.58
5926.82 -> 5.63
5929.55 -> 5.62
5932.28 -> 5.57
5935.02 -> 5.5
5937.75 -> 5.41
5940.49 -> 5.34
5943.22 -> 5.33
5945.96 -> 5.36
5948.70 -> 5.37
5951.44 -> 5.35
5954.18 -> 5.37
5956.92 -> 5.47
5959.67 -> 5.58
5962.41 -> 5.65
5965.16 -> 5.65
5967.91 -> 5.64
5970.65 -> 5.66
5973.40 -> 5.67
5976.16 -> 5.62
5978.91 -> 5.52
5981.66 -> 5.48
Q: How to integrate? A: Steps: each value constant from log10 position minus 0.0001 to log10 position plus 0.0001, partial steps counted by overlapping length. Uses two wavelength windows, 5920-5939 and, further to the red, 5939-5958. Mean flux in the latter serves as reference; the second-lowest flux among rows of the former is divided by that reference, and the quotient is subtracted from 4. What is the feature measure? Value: 2.98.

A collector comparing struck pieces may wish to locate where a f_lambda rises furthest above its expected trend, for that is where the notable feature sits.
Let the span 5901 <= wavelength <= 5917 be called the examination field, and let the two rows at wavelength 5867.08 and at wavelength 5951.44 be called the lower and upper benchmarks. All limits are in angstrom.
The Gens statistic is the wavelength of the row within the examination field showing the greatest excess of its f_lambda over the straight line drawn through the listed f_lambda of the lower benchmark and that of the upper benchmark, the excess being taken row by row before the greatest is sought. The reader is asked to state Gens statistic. 5907.75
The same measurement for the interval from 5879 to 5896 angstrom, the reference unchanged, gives 5880.60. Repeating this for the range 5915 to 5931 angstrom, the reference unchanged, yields 5929.55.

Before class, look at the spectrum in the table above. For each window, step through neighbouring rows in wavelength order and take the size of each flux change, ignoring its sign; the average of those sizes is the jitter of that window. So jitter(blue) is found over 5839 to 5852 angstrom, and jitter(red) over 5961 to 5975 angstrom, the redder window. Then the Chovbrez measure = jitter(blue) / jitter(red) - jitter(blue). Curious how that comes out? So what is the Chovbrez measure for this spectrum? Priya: 12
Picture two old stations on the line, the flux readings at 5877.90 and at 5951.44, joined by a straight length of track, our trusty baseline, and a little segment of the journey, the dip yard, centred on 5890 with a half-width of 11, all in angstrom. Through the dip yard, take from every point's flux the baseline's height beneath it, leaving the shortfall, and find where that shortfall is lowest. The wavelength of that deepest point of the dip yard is 5891.45 angstrom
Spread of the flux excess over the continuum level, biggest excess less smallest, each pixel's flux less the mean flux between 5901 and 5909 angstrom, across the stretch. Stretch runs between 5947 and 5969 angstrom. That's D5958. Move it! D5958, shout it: 0.30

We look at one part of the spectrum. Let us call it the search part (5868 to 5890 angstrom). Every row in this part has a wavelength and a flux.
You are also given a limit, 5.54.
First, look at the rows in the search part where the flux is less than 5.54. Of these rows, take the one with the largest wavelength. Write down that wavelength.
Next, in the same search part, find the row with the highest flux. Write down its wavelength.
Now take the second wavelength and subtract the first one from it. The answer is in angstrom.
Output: -13.5 angstrom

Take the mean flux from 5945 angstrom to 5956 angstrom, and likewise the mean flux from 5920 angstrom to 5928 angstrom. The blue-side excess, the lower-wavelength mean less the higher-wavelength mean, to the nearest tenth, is 0.2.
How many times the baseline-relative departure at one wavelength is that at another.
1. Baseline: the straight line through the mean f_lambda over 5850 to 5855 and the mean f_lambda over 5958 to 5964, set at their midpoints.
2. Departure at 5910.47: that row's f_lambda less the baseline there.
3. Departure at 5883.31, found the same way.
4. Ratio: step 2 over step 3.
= 0.3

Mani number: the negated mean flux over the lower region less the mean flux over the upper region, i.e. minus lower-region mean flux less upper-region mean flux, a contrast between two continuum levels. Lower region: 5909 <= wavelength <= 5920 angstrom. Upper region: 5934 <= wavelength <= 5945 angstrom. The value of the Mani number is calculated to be -10.8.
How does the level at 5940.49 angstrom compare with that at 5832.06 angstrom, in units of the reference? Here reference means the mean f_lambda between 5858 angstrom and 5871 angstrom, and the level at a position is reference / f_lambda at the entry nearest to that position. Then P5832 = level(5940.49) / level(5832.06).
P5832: 1.08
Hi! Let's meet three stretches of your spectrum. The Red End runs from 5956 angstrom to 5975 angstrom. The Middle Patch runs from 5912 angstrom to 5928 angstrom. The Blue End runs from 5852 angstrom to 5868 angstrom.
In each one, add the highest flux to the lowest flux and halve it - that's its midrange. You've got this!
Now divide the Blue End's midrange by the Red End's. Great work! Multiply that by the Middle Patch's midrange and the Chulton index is 5.44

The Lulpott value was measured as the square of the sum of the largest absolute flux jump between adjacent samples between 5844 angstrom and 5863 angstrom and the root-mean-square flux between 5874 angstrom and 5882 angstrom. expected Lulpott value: 35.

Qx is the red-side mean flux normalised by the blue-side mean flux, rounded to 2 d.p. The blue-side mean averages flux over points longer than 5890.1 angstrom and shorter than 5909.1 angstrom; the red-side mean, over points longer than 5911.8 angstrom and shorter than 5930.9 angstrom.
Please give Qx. 1.10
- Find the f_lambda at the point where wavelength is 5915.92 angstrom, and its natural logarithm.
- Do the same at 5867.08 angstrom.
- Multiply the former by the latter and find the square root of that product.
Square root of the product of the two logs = 1.71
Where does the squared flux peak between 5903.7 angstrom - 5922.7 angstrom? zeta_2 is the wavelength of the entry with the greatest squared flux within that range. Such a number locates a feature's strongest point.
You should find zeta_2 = 5905.03 angstrom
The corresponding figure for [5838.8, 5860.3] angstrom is 5840.12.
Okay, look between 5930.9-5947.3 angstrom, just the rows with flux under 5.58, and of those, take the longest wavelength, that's 5945.96 angstrom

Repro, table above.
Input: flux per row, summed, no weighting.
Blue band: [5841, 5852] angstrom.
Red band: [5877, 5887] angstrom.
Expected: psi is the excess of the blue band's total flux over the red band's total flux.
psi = 1.1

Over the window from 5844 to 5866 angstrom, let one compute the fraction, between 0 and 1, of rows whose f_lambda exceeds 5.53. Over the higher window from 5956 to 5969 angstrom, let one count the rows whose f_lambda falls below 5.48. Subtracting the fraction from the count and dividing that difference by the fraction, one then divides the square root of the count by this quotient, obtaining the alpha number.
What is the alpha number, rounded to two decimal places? 0.60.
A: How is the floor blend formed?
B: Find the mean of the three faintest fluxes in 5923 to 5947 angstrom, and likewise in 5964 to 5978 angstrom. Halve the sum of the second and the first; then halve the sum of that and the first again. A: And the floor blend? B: 5.42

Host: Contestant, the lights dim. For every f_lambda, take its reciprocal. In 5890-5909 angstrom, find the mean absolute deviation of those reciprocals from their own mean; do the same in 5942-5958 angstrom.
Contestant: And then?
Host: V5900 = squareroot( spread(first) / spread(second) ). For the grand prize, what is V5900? 4.1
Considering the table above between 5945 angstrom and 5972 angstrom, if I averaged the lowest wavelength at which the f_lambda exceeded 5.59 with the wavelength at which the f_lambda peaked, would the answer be 5966.5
